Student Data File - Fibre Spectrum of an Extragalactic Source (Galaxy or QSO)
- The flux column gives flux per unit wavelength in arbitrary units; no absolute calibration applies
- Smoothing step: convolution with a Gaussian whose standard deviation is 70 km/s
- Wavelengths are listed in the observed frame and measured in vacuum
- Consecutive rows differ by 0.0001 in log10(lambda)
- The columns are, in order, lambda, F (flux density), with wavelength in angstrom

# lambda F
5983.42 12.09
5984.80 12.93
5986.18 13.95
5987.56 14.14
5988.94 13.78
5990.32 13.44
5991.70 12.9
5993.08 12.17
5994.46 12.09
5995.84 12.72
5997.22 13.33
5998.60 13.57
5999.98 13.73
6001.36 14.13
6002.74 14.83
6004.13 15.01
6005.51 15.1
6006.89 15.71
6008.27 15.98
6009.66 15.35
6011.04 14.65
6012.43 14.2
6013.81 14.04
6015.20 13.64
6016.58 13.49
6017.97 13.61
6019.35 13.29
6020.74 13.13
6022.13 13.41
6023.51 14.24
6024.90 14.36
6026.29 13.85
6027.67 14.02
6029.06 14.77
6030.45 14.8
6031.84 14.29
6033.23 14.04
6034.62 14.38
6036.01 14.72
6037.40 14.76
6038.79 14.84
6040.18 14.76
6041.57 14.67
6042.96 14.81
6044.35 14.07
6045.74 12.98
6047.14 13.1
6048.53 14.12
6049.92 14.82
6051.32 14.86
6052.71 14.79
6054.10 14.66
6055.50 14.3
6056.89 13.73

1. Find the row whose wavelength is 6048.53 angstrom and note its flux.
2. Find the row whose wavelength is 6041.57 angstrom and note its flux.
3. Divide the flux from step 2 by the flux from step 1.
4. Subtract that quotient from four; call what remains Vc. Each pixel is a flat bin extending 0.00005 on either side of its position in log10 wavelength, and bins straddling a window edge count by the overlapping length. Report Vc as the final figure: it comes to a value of 2.96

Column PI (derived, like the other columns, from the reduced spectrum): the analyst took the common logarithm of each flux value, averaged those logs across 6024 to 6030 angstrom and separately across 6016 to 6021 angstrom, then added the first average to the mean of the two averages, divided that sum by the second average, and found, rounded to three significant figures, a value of 2.04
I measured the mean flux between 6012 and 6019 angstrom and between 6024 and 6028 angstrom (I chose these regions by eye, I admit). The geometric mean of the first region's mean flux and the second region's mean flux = 13.9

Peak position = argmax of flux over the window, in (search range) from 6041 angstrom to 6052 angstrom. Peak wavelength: 6051.32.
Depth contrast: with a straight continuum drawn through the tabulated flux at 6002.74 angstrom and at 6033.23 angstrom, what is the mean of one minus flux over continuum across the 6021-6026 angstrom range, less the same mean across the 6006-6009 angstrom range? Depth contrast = 0.10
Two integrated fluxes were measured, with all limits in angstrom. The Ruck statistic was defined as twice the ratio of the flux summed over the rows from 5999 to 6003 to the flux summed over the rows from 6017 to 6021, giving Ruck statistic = 2.13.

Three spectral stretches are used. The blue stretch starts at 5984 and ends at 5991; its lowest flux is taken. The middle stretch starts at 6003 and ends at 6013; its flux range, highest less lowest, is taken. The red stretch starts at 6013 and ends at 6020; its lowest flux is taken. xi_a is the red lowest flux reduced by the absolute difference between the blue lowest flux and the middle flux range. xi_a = 2.1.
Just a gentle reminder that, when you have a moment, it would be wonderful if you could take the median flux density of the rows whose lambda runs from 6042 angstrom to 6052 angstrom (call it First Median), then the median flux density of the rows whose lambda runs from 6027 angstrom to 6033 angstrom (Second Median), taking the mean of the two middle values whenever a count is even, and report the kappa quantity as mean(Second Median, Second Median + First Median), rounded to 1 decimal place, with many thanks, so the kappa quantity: 21.6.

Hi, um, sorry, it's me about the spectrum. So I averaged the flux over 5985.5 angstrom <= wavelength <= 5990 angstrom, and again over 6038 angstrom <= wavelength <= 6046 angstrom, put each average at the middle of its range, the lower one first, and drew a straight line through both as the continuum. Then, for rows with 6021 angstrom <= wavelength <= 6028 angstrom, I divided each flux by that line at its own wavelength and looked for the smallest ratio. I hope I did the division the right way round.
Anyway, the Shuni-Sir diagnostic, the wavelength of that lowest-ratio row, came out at 6022.13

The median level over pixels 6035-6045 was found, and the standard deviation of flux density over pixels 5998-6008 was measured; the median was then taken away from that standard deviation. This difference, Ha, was -14.0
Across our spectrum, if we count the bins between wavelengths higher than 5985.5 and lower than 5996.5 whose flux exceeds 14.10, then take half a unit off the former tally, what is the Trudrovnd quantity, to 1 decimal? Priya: 0.5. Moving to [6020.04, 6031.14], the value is 3.5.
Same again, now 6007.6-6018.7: 3.5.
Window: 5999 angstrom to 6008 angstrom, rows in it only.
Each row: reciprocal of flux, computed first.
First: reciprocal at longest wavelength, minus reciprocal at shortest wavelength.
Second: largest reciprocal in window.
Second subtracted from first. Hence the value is -0.0820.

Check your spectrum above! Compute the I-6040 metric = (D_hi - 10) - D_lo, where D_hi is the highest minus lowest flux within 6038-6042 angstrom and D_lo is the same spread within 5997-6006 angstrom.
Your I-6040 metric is -11.6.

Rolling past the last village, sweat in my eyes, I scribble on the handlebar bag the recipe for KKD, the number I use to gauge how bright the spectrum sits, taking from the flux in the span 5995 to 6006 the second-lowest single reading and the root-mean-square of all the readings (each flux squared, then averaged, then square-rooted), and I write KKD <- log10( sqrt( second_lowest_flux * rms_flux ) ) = 1.14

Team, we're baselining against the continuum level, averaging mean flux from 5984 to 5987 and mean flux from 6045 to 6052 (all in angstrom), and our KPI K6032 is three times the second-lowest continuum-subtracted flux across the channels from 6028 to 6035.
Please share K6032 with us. 2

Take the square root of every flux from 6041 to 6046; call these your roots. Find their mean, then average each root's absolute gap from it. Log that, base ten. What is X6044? -1.09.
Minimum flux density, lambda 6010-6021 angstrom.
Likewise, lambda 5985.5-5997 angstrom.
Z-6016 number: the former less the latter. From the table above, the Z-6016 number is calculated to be 1.0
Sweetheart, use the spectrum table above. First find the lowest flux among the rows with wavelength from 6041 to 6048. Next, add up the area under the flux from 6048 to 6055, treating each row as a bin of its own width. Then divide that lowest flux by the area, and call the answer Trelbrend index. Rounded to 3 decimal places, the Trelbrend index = 0.127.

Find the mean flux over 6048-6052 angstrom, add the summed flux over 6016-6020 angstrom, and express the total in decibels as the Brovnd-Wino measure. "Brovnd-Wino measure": 17.4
